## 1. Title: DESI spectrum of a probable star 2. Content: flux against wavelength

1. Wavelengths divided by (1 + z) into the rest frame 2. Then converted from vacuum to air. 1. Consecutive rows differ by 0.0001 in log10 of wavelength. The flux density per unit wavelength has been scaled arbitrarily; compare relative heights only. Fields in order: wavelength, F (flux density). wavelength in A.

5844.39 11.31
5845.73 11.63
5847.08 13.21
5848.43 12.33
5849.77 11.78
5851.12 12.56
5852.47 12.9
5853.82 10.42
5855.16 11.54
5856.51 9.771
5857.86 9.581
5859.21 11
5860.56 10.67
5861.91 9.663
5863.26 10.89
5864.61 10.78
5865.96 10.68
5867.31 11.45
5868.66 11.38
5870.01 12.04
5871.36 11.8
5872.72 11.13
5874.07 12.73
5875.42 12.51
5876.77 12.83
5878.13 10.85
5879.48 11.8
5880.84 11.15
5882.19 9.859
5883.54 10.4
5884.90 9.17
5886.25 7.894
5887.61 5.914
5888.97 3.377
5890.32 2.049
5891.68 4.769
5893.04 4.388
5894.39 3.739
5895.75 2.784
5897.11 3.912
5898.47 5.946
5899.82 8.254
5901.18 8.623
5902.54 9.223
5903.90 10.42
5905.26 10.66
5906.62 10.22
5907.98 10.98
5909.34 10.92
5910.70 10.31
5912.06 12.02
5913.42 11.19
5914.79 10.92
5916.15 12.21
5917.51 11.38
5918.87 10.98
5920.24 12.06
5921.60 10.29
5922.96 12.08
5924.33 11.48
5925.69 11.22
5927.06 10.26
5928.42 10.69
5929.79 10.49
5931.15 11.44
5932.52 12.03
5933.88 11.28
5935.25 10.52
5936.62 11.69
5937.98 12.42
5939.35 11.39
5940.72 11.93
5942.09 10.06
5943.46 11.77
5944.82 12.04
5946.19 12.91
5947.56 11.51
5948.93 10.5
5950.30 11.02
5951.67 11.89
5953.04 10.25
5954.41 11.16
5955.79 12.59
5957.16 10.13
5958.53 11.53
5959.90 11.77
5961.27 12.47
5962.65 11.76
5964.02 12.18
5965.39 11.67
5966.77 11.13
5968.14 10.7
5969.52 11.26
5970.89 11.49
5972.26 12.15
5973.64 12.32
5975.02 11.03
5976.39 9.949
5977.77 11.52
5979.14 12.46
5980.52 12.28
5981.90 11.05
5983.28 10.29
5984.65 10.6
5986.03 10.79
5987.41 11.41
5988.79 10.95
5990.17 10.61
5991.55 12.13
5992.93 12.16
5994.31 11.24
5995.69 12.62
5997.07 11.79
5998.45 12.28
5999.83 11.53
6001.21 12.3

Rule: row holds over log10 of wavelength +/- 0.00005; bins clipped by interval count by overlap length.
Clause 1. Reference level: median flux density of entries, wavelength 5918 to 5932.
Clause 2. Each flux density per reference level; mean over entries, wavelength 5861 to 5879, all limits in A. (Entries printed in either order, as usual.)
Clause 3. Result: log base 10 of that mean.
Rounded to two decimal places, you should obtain 0.01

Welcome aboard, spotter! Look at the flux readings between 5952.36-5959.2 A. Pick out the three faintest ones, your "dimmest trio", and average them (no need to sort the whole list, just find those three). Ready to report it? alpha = 10.5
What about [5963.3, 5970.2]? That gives 11.0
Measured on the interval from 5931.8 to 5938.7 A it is 11.2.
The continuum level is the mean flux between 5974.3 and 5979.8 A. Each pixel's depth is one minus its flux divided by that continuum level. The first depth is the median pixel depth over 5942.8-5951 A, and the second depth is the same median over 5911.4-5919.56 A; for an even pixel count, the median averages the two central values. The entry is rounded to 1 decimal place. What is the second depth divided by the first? 0.1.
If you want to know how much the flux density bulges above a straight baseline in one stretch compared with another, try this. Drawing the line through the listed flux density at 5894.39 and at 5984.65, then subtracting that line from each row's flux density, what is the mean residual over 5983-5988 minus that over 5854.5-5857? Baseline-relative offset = -10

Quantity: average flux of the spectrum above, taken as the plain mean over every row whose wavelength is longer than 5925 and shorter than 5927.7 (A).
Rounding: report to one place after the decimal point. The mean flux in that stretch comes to 10.7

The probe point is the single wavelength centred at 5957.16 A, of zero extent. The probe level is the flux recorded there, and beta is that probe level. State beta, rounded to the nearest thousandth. 10.130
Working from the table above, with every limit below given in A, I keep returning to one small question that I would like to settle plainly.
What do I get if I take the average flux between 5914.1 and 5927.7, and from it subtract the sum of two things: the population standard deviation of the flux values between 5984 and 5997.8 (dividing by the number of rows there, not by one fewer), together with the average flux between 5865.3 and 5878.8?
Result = -1.1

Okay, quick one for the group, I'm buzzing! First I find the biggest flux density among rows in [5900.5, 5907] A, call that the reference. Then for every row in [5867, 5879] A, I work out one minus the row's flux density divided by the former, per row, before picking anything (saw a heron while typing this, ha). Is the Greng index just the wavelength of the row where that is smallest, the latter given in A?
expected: 5876.77 A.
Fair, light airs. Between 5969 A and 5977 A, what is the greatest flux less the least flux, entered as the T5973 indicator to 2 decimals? 2.37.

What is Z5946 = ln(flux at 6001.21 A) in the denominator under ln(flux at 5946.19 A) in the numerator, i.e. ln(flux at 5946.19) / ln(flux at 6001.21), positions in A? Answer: 1.02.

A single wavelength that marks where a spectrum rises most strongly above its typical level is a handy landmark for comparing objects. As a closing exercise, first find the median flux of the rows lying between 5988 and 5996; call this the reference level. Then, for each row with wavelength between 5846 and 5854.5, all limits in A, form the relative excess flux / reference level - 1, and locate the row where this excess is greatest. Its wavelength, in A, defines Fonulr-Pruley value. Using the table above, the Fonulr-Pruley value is 5847.08 A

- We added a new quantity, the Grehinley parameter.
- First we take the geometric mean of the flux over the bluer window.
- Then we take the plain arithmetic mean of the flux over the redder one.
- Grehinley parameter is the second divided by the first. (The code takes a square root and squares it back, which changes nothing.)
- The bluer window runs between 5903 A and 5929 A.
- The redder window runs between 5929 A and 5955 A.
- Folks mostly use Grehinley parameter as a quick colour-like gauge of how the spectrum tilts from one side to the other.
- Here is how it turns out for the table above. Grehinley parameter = 1.03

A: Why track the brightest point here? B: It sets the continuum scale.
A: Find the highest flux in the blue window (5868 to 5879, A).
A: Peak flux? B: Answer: 12.83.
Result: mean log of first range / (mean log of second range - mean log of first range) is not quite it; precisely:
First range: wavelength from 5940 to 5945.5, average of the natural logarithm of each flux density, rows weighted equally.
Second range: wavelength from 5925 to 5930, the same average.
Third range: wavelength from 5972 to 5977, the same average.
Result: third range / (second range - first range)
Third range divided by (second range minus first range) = -35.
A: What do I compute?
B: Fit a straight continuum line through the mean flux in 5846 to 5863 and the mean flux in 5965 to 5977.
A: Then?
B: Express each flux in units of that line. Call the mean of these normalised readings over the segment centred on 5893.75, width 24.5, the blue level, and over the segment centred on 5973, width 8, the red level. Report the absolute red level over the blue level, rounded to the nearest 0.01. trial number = 1.68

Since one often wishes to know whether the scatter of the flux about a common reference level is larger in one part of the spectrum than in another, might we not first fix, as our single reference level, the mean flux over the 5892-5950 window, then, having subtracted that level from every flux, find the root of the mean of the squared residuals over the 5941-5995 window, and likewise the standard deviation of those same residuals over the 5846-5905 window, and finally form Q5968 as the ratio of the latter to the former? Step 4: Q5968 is 2.2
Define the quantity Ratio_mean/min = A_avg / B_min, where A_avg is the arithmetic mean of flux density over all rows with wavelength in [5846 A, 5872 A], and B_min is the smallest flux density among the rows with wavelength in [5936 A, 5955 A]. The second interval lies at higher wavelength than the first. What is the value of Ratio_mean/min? 1.12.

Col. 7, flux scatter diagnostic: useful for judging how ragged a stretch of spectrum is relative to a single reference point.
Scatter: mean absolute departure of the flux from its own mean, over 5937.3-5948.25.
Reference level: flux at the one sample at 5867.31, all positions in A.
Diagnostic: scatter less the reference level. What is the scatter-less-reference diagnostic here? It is -10.9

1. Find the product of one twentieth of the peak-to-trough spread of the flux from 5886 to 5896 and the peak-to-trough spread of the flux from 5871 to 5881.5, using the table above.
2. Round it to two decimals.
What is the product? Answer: 0.58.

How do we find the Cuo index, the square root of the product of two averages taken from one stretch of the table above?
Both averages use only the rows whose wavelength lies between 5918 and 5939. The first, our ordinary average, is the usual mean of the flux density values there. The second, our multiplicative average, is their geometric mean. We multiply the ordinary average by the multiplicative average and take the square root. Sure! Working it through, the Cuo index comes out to 11.3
